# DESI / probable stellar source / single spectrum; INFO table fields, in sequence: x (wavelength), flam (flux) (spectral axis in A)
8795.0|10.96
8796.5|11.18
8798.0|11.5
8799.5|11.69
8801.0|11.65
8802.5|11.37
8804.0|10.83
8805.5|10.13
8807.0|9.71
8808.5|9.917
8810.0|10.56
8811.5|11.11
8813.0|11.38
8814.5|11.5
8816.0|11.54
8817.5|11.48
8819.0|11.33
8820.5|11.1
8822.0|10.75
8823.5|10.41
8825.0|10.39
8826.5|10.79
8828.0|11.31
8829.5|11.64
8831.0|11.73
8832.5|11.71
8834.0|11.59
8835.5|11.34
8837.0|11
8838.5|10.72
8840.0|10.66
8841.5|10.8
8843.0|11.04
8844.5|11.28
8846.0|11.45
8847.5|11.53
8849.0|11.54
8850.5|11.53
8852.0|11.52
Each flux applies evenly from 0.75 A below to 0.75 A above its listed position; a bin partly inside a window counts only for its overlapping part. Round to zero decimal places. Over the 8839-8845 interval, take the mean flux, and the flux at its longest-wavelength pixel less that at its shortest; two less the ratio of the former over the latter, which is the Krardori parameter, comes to -16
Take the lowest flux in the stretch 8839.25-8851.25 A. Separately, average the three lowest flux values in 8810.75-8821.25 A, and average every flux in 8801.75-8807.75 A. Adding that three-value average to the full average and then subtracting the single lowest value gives 11.0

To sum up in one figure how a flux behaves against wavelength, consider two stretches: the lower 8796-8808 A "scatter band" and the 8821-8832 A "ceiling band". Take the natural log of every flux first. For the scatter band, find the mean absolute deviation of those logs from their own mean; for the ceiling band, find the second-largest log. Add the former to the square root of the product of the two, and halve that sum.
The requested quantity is 0.21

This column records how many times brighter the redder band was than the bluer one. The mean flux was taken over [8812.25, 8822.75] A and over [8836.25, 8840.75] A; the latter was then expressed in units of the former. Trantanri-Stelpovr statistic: 0.96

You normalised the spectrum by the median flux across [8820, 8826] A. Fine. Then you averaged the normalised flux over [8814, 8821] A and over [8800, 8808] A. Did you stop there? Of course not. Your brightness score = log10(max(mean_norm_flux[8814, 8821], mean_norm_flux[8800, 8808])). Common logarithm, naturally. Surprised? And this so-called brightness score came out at 0.032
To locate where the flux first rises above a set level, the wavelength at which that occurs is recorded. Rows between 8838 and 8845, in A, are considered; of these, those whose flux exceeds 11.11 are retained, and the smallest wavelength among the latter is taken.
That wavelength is 8844.5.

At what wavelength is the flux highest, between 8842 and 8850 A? 8849.0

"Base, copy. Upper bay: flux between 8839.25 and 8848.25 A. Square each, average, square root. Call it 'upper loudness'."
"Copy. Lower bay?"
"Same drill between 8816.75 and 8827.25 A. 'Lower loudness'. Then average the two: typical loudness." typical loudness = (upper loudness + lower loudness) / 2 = 11.0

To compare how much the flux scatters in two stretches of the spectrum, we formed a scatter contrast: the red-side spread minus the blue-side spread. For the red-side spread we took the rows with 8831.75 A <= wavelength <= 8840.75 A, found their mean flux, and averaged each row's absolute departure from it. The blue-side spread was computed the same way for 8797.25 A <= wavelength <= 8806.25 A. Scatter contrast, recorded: -0.10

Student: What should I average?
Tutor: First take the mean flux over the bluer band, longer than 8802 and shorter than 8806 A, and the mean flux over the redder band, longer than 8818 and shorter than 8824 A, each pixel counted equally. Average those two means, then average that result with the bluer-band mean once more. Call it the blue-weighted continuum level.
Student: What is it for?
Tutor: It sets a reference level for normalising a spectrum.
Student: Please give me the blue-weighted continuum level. 10.8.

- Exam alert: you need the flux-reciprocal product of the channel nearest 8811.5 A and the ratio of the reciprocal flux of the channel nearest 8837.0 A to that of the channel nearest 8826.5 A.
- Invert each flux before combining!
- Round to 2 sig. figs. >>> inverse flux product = 0.088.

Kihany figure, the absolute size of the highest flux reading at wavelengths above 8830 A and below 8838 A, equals 11.73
